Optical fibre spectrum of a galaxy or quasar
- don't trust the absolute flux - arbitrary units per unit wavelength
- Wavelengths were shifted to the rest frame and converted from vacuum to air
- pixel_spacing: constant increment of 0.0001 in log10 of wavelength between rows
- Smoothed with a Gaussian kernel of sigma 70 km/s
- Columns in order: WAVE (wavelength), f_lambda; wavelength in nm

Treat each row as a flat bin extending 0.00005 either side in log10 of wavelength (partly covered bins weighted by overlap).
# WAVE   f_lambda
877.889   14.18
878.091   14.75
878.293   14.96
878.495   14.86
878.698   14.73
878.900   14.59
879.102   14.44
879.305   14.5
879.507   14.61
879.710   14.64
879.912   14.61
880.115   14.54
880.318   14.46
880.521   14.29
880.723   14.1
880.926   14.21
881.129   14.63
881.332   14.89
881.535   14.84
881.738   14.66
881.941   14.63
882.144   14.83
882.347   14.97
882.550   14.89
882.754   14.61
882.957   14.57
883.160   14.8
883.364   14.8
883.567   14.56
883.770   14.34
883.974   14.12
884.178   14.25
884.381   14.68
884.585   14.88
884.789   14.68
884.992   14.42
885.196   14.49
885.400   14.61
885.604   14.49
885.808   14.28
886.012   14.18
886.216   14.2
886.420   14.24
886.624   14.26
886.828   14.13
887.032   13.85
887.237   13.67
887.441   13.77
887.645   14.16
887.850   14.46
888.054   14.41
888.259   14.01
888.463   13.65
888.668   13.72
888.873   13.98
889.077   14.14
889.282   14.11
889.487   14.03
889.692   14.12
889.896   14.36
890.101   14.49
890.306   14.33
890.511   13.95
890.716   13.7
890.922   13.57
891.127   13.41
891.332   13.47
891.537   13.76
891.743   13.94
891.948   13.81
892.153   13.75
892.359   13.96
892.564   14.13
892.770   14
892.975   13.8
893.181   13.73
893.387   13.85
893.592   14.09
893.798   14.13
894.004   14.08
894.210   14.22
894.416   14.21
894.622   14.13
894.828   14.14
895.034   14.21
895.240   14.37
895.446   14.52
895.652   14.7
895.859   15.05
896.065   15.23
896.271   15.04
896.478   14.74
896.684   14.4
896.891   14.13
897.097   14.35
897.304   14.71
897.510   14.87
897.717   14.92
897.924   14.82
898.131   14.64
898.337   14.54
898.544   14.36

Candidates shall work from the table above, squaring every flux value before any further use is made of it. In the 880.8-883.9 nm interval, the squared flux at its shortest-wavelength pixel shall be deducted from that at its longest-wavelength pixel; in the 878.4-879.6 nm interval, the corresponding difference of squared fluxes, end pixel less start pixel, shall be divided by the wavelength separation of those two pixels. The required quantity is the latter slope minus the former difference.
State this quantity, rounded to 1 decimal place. -11.0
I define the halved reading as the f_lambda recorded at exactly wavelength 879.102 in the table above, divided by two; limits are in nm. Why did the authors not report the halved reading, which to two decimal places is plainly 7.22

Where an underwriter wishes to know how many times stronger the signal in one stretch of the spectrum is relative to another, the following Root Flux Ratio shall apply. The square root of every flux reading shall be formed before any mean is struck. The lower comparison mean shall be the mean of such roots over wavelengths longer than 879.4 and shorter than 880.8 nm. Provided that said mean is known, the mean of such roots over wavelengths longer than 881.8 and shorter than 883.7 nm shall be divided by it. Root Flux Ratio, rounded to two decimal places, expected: 1.01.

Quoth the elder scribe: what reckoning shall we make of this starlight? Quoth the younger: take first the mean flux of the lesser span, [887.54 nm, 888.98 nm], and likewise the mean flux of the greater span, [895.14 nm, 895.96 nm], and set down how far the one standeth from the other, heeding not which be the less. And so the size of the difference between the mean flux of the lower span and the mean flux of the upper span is 0.60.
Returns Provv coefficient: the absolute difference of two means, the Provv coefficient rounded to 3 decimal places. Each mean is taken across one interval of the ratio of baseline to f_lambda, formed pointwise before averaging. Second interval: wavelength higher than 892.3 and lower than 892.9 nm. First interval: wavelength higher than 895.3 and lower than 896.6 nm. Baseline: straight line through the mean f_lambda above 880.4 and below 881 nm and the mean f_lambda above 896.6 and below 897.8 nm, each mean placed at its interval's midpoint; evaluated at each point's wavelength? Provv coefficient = 0.054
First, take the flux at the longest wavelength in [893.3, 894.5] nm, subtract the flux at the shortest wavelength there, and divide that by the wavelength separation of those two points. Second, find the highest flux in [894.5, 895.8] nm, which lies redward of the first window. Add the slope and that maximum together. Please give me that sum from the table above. 15.0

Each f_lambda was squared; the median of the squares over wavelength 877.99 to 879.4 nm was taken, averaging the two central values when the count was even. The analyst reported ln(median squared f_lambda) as 5.38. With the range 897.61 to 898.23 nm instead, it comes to 5.39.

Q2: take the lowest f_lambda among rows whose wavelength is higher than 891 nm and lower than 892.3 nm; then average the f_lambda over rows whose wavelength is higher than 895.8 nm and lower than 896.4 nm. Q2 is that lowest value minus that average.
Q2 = -1.7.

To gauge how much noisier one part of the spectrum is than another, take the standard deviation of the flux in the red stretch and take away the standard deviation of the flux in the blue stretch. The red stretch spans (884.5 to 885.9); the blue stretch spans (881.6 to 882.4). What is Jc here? 0.04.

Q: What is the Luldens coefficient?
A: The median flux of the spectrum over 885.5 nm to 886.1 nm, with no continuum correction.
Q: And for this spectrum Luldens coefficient 14.3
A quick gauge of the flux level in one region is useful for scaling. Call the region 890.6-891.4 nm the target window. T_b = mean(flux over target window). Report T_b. 13.5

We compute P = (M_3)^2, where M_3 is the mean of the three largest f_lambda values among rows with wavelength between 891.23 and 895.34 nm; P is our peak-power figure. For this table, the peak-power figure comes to 204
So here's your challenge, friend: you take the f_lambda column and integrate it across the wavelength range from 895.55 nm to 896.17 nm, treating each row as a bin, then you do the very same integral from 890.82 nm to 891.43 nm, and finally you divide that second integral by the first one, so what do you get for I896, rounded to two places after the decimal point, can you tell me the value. 0.89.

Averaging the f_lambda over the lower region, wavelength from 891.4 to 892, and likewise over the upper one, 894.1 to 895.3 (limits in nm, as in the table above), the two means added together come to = 28.0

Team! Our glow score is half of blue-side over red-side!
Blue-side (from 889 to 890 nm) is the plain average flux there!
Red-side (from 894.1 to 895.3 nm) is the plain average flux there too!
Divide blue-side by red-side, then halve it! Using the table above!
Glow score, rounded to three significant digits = 0.498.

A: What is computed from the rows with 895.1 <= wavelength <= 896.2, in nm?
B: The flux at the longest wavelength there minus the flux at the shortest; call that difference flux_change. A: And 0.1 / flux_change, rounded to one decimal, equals 0.1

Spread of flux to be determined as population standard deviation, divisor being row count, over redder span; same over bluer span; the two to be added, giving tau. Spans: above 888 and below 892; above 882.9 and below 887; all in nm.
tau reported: 0.54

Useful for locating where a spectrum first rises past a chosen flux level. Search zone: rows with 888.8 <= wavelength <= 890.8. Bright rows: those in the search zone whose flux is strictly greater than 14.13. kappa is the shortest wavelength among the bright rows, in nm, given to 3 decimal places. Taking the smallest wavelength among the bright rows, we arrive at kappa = 889.077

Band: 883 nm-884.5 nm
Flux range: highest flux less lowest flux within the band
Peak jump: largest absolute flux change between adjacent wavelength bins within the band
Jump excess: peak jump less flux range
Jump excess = -0.25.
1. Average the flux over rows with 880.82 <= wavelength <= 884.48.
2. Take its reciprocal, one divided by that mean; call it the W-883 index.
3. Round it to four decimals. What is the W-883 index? 0.0684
